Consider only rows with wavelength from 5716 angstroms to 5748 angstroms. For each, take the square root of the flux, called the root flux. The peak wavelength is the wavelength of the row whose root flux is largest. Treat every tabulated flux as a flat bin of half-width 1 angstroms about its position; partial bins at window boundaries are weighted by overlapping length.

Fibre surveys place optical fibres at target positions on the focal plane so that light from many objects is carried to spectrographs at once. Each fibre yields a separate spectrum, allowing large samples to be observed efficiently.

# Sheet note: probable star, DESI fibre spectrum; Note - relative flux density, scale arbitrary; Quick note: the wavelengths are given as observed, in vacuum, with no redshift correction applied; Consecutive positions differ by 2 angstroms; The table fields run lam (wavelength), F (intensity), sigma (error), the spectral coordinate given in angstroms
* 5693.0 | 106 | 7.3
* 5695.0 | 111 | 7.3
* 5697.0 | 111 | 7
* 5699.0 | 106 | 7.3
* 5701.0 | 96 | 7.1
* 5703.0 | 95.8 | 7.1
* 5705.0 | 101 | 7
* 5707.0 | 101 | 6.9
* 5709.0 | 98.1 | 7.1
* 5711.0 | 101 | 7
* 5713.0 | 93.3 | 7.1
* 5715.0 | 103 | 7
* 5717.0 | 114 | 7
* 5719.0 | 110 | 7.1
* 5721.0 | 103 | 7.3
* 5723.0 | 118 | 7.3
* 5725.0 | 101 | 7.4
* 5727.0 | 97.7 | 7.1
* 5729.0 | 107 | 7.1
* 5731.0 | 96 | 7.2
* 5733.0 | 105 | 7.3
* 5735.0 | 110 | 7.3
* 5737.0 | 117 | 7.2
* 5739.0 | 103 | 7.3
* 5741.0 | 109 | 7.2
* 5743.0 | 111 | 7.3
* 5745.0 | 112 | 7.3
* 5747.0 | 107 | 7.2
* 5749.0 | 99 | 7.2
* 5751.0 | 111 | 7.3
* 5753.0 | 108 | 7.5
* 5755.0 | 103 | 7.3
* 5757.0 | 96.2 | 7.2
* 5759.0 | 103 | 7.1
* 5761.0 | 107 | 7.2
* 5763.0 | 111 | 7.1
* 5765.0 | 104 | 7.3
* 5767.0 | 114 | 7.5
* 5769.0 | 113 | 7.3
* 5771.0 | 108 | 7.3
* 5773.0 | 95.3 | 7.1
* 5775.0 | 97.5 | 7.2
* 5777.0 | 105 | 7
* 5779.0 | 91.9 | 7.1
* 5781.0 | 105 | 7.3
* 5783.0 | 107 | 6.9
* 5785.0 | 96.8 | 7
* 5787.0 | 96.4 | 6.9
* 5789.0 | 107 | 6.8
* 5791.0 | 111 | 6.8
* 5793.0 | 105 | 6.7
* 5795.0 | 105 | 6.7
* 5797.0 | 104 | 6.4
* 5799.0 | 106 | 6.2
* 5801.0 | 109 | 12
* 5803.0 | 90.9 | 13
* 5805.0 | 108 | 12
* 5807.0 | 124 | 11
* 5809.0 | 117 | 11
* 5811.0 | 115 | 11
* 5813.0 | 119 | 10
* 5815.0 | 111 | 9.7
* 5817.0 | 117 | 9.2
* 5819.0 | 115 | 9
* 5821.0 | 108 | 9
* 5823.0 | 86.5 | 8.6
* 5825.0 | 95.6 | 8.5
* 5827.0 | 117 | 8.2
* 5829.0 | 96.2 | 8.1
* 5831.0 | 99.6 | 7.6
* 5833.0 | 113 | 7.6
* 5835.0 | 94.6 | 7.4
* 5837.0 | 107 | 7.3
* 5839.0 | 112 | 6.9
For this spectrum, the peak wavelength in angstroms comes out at 5723.0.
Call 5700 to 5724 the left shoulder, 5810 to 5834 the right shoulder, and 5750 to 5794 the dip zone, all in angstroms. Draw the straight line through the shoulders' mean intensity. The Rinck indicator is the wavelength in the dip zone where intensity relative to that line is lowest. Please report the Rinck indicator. 5779.0 angstroms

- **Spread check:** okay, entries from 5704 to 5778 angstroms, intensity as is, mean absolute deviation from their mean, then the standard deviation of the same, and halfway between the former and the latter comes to 5.8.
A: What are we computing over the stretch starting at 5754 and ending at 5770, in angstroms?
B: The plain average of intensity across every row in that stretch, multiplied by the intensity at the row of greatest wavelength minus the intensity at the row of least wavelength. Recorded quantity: 1064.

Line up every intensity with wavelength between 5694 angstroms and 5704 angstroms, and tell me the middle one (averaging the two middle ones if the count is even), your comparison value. 106.0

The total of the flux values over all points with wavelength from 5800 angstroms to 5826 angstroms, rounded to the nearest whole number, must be 1416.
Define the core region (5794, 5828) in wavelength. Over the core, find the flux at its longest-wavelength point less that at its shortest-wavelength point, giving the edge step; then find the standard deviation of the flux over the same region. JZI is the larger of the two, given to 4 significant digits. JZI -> 12.00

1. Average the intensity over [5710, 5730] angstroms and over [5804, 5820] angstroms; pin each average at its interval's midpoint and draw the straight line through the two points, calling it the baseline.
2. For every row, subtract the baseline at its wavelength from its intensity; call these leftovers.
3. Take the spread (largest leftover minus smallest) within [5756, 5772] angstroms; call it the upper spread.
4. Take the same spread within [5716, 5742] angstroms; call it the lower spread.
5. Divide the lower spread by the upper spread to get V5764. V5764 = 1.4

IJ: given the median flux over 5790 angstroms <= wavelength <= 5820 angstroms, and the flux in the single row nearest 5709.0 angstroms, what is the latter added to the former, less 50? 159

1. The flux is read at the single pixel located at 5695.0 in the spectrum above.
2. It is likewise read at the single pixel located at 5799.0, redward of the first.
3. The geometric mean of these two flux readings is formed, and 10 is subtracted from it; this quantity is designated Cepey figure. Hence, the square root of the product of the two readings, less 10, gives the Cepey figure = 98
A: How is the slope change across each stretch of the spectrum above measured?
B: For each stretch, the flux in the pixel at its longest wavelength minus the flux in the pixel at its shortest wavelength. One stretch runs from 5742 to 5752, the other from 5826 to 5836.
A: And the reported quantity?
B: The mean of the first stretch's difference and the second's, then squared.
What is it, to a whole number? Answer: 125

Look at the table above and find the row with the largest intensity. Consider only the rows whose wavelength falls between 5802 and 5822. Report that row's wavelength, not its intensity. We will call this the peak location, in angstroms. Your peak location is 5807.0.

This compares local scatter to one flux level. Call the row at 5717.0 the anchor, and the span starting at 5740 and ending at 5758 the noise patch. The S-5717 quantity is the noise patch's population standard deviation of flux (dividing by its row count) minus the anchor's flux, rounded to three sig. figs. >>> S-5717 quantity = -109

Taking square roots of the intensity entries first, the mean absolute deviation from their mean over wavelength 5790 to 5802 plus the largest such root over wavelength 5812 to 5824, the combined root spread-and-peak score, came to 11.0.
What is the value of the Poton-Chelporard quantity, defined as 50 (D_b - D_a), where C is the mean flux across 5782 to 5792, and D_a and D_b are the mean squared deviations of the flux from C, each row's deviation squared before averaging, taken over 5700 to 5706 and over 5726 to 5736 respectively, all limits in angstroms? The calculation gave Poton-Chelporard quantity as -641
